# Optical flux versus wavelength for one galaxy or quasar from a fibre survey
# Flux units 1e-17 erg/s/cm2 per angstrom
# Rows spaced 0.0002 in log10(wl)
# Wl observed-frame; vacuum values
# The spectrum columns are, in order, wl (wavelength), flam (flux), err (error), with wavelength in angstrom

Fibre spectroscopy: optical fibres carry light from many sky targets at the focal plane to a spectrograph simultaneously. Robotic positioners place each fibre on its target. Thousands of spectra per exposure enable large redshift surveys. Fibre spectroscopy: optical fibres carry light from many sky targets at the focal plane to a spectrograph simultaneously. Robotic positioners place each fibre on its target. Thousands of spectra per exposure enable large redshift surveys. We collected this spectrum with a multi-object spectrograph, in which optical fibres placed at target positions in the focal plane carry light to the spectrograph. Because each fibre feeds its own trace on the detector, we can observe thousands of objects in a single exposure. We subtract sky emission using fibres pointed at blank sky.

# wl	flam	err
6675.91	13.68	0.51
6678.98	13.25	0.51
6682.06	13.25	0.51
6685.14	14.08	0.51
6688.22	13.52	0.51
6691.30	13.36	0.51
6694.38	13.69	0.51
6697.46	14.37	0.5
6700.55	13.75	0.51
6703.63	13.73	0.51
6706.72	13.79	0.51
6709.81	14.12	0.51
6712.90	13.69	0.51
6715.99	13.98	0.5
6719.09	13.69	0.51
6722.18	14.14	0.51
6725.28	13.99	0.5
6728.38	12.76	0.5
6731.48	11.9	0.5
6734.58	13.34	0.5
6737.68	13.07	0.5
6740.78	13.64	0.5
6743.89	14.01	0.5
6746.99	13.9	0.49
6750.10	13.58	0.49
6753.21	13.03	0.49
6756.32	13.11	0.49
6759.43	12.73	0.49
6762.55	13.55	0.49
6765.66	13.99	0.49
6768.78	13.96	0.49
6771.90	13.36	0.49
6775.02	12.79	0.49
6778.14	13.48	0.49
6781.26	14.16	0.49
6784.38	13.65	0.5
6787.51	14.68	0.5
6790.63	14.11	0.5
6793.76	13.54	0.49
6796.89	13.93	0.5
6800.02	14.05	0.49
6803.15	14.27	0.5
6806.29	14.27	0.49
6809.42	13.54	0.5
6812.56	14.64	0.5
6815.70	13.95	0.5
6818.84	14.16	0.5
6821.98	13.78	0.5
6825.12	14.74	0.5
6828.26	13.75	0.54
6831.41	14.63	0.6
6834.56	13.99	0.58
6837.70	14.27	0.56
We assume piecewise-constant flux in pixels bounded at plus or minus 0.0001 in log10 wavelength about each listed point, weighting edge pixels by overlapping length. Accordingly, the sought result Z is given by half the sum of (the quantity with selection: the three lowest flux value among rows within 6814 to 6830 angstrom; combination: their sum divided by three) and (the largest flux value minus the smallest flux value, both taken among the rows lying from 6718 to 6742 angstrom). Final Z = 8.0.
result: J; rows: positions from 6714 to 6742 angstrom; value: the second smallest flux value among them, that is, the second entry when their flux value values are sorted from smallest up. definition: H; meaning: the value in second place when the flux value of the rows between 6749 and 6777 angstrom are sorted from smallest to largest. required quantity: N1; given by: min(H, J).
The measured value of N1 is 12.8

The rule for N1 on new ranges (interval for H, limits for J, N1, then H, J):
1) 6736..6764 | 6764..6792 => 13.0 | 13.03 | 13.36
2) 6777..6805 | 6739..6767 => 13.0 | 13.54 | 13.03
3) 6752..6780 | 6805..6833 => 12.8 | 12.79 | 13.75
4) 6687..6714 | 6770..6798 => 13.4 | 13.52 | 13.36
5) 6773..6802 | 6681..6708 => 13.4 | 13.48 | 13.36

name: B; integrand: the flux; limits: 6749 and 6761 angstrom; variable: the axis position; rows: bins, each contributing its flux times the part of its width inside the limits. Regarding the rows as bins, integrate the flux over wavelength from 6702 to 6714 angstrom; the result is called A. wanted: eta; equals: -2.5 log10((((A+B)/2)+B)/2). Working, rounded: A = 166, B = 157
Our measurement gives -5.51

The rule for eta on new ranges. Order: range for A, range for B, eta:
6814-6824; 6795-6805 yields -5.37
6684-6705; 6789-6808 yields -6.09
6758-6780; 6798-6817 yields -6.10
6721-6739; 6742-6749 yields -5.30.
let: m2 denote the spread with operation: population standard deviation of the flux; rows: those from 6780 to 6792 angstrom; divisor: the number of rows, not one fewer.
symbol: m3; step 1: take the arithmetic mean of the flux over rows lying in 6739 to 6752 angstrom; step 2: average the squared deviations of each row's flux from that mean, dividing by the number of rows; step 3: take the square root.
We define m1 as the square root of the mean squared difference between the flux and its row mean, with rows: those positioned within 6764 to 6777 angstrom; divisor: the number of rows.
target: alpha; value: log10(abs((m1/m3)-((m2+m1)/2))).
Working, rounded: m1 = 0.493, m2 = 0.36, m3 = 0.18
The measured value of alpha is 0.37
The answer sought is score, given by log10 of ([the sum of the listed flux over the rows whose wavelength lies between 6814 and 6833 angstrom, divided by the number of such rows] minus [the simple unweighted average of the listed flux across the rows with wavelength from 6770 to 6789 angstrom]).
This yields -0.3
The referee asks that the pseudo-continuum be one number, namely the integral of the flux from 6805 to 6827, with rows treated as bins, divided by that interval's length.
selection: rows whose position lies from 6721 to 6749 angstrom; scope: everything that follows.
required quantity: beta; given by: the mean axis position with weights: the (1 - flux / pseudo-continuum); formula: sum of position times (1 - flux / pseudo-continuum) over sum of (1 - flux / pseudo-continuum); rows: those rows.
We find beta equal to 6733.6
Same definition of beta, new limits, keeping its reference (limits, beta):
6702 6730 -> 6718.9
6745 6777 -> 6761.7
